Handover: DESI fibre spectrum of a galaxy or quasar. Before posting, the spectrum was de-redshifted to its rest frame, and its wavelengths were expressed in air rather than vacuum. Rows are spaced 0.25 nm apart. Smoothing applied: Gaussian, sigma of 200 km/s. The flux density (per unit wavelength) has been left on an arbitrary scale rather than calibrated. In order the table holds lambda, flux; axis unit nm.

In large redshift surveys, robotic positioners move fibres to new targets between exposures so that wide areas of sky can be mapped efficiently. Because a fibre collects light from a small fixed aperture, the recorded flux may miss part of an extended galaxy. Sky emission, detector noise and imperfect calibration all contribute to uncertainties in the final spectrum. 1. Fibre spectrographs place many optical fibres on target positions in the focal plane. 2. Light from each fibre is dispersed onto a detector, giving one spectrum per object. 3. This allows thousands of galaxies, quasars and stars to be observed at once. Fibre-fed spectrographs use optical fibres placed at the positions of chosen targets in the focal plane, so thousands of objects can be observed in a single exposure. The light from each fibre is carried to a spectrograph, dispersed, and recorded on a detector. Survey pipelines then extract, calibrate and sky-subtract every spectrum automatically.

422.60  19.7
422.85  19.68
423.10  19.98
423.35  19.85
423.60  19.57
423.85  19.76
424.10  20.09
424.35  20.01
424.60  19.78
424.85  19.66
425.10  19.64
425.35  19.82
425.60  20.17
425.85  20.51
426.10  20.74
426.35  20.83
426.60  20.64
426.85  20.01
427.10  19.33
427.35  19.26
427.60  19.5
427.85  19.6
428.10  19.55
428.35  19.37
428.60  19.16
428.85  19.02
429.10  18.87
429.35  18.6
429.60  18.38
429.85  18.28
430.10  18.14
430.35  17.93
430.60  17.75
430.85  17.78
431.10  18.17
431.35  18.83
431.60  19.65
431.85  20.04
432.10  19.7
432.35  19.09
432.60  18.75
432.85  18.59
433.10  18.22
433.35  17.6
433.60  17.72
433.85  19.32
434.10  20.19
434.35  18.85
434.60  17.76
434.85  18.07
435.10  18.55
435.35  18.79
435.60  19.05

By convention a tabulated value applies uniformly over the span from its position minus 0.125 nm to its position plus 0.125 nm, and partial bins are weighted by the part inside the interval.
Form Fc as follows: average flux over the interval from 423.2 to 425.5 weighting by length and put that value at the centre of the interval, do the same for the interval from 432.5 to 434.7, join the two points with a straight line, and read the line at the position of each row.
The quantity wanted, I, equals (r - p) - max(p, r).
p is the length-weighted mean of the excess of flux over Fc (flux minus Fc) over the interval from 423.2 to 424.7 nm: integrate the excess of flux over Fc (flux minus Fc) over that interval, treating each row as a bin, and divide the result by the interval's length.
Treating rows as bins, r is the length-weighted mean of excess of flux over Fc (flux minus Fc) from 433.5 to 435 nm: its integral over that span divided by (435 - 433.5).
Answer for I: 0.0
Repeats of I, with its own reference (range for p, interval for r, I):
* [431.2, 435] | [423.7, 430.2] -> -0.3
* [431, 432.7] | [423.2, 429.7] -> -0.6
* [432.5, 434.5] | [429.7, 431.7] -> -0.8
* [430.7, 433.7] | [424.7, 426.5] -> 0.1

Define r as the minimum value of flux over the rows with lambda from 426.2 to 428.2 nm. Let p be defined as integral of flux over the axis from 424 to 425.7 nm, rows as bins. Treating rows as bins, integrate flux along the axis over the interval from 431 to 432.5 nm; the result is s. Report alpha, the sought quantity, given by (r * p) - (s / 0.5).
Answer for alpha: 593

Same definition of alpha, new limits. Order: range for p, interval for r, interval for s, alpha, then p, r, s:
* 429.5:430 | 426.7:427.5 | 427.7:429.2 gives 119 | 9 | 19.26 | 29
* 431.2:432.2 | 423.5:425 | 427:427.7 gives 355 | 20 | 19.57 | 14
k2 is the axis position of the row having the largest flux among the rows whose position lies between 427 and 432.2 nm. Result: 431.85 nm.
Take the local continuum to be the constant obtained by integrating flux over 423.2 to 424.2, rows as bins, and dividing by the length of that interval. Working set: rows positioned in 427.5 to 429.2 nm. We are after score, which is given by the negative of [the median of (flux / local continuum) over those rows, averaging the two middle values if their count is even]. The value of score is -0.98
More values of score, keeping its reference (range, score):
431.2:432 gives -0.99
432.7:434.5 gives -0.94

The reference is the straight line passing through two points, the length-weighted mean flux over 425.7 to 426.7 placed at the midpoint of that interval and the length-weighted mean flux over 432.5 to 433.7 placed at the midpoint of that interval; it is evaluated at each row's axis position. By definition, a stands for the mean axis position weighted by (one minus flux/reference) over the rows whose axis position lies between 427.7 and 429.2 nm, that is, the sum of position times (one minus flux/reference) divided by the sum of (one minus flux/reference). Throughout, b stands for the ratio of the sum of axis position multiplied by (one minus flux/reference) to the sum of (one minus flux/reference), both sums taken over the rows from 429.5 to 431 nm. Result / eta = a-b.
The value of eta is -1.70 nm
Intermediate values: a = 428.56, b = 430.26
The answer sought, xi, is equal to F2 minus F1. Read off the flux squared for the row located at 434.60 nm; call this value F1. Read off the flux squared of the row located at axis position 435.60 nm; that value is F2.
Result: 47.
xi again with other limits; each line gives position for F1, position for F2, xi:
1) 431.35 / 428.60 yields 13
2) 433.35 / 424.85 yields 77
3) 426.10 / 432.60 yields -79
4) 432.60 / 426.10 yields 79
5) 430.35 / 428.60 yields 46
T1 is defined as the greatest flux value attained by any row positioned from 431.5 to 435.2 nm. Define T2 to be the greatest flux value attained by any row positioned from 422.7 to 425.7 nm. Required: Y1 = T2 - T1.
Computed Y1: 0.0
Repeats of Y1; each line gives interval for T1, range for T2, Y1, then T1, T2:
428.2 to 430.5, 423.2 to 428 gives 1.5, 19.37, 20.83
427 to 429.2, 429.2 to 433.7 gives 0.4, 19.6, 20.04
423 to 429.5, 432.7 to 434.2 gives -0.6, 20.83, 20.19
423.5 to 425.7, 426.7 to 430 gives -0.2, 20.17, 20.01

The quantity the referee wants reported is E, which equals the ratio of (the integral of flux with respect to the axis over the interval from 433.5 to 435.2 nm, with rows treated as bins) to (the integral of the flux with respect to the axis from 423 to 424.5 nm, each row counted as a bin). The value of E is 1.06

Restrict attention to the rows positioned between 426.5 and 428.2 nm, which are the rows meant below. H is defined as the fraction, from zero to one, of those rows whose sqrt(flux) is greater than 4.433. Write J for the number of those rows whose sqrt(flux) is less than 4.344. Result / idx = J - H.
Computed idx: 0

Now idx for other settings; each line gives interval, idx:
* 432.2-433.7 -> 5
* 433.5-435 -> 4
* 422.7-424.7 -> -1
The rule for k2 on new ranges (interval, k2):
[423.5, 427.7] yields 426.35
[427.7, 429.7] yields 427.85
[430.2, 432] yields 431.85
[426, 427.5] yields 426.35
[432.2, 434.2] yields 434.10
